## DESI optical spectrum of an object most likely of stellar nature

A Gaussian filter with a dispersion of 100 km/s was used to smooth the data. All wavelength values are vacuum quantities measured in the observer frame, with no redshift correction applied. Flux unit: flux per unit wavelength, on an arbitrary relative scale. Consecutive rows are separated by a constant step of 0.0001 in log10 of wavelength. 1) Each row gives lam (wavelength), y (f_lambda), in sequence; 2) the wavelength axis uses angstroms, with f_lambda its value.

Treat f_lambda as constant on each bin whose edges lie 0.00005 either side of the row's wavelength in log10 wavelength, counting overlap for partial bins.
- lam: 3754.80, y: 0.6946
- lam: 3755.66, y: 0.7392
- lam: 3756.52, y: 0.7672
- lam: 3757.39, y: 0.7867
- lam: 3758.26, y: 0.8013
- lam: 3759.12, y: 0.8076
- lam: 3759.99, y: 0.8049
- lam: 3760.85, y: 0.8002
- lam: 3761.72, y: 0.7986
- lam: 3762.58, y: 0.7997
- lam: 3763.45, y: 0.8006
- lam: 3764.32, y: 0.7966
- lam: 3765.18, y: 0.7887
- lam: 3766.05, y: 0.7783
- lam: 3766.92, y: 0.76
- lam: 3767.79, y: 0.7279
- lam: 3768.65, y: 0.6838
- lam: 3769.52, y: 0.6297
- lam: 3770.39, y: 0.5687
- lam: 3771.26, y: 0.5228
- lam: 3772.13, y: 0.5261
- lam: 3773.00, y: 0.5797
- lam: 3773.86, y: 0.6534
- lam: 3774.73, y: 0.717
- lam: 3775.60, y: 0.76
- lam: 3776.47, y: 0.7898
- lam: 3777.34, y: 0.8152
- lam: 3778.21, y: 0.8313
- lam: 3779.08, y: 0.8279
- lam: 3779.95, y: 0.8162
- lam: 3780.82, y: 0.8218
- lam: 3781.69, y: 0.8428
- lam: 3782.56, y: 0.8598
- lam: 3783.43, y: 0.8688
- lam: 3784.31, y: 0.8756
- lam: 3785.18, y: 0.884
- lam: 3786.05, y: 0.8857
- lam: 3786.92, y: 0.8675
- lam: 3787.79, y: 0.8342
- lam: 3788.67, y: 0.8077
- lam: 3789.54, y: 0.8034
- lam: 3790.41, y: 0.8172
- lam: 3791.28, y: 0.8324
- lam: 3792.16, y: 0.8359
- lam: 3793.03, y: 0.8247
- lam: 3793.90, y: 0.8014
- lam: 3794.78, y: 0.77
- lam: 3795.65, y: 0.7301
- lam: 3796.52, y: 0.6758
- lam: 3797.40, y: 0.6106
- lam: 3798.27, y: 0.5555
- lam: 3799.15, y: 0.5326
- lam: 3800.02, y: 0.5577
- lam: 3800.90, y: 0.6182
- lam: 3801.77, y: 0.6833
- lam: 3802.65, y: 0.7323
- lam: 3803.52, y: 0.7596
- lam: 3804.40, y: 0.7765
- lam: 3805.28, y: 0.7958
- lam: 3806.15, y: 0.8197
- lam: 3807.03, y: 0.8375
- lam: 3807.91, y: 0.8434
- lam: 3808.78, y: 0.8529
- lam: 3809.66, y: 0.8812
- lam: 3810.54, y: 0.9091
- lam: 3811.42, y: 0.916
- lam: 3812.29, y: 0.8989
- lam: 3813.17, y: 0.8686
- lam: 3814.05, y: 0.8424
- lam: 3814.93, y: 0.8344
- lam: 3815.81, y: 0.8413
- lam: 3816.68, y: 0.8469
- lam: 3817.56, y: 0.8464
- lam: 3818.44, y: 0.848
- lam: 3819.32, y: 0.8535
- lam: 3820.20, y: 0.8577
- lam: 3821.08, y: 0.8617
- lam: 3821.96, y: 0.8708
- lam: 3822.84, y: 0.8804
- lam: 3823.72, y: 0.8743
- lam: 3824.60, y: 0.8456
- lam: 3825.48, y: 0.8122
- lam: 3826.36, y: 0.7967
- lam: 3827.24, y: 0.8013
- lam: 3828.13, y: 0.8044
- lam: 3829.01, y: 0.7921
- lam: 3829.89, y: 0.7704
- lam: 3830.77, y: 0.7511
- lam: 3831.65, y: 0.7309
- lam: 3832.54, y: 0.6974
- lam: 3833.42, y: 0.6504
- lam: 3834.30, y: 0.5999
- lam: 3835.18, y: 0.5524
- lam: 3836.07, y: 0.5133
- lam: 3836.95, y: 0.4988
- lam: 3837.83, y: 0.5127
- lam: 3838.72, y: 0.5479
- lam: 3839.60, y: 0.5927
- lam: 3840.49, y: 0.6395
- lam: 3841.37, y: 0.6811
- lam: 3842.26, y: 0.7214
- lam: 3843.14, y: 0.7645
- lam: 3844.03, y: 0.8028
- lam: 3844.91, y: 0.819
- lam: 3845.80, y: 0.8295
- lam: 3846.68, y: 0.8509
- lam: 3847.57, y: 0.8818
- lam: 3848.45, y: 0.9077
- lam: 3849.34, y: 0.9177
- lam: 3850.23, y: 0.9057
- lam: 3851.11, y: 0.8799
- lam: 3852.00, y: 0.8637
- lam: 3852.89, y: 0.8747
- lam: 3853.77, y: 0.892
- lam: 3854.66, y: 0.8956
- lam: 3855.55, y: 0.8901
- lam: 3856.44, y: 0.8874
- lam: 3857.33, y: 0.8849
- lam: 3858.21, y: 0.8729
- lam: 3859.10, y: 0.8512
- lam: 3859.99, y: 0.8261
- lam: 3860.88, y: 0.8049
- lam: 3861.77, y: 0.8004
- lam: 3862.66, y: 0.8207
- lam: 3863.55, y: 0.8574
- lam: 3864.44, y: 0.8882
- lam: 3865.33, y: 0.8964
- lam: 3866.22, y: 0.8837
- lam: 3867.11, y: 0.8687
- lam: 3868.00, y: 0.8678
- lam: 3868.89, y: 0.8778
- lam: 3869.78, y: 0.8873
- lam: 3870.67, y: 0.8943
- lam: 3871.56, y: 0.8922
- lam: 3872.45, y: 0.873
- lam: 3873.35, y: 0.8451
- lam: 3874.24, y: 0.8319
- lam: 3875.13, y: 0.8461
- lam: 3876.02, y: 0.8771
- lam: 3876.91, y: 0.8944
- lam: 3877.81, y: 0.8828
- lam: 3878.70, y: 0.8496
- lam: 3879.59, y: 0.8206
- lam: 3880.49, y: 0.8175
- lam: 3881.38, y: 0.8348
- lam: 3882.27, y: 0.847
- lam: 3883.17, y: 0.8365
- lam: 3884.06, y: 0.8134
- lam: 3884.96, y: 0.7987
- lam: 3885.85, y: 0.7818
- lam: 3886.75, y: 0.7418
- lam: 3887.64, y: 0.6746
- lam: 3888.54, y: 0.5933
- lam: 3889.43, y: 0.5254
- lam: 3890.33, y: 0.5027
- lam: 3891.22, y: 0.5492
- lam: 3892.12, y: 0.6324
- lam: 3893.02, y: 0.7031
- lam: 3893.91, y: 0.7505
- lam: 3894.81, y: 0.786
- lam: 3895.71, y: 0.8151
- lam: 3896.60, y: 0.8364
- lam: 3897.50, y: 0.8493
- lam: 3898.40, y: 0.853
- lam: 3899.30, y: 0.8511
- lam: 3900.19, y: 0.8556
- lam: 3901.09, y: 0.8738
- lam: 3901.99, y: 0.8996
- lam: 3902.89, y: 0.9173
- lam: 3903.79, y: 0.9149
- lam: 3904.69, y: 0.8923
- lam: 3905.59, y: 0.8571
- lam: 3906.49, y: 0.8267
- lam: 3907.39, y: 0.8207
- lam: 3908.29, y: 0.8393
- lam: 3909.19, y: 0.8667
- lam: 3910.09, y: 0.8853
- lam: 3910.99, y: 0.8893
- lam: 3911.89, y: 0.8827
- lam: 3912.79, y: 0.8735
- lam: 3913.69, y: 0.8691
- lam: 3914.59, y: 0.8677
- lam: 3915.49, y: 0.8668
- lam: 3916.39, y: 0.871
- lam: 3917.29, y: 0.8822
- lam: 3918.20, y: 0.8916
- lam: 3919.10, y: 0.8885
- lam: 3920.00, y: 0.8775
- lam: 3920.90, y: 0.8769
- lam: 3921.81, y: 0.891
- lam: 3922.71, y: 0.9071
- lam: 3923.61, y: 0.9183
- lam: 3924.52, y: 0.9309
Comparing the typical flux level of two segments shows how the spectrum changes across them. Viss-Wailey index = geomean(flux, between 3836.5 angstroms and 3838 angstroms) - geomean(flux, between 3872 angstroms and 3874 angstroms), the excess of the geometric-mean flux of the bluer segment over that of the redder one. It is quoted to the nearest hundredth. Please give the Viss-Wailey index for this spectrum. -0.35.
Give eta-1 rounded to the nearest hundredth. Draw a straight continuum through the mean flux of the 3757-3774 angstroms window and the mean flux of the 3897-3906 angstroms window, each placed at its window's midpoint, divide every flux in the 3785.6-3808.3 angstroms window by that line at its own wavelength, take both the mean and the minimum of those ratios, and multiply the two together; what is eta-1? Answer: 0.70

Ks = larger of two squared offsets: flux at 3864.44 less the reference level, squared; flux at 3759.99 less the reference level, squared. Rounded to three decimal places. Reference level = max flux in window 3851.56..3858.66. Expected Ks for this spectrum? 0.008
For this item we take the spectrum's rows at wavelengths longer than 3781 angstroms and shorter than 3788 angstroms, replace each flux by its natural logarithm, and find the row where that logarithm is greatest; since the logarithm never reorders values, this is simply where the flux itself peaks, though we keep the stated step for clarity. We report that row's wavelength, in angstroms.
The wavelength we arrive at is 3786.05 angstroms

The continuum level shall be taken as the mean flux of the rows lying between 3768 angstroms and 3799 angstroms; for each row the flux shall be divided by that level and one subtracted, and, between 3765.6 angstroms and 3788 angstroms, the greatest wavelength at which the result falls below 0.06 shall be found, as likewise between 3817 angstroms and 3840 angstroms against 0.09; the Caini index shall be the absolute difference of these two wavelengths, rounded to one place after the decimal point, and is 63.1 angstroms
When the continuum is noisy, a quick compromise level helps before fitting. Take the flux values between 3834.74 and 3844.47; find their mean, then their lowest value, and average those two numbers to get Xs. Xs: 0.56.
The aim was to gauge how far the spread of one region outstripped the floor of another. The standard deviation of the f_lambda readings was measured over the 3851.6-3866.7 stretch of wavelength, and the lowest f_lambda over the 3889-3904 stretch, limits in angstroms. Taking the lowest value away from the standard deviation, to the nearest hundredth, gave -0.47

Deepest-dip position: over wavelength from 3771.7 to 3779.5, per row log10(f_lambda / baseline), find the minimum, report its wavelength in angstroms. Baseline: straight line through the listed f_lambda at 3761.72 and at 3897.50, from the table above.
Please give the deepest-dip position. 3772.13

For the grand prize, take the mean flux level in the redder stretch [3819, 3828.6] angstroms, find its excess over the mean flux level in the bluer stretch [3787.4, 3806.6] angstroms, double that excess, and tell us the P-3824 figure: 0.21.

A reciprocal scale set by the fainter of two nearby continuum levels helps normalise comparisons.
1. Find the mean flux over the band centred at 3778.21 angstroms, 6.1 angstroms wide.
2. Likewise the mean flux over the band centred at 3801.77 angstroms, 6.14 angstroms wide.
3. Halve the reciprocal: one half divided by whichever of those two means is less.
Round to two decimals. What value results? 0.75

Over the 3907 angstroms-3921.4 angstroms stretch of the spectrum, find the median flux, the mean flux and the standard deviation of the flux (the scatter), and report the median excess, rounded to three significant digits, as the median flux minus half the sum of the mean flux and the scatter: 0.430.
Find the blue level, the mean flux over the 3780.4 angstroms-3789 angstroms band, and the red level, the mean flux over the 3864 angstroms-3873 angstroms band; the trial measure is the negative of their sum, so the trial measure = -1.74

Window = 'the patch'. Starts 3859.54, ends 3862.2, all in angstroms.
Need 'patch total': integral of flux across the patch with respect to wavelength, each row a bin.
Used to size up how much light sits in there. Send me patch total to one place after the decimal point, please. 2.2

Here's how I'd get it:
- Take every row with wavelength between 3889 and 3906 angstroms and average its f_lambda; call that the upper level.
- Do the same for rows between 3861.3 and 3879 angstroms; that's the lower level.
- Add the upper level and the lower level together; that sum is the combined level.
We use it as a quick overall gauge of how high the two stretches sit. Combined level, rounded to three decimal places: 1.649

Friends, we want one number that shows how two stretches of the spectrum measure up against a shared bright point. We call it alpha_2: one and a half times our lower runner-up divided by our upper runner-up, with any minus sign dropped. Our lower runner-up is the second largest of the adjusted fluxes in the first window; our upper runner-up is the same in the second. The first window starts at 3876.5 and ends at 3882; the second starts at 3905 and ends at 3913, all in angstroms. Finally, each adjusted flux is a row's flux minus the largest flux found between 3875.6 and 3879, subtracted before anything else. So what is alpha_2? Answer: 1.9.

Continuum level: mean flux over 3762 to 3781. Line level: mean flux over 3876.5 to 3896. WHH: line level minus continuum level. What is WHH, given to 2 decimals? 0.02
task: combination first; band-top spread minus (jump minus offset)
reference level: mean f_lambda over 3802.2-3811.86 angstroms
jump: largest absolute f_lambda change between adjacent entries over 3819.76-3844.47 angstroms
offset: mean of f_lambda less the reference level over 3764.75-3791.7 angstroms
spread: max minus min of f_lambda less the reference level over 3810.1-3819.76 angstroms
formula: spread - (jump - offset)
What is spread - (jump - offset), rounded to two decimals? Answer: -0.03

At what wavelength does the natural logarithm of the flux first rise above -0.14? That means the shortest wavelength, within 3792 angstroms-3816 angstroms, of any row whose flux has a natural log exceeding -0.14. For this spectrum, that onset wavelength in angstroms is 3809.66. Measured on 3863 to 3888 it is 3864.44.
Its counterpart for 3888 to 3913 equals 3901.09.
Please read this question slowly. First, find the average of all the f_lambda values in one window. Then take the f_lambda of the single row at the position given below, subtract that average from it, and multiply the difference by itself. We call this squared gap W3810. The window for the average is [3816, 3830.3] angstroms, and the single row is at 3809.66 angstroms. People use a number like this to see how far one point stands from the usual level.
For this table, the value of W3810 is 0.0021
